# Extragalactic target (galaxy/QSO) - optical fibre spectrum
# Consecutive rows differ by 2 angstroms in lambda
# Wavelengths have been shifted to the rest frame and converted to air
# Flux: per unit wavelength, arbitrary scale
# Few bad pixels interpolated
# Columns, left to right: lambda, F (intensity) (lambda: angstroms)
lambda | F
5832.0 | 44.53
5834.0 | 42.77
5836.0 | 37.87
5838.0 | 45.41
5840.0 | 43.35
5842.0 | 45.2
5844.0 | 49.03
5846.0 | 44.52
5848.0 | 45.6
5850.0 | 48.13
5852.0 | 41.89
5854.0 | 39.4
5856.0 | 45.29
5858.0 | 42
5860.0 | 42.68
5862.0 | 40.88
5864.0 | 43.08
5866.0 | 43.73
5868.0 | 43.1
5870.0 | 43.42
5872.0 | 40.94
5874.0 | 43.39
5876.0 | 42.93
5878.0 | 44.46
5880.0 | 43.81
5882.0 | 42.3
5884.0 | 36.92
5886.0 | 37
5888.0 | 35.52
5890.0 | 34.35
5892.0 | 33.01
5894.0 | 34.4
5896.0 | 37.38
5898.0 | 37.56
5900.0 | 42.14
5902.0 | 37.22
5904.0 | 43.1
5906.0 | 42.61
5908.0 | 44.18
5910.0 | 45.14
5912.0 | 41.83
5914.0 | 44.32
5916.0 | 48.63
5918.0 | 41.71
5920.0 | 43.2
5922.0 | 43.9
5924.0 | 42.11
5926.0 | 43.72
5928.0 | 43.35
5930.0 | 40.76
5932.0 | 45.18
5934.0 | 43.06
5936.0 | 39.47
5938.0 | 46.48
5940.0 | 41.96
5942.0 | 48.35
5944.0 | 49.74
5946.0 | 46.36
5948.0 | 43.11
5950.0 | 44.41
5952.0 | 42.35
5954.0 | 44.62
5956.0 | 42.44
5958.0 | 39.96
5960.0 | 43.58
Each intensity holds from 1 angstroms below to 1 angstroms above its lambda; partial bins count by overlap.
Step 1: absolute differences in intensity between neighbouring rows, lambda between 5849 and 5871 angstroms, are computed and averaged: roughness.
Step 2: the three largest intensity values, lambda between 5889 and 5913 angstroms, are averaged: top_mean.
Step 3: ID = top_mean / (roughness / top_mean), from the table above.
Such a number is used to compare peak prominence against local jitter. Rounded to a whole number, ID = 805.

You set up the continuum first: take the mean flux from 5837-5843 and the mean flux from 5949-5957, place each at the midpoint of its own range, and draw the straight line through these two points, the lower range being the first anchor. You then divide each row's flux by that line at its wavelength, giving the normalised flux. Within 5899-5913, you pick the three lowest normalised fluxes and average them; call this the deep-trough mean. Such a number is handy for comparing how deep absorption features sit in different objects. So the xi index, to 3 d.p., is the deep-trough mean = 0.919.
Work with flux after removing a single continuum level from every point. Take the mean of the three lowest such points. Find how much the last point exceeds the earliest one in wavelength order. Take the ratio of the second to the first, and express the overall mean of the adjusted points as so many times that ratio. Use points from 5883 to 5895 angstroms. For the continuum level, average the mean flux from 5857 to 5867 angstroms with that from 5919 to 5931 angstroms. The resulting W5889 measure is -25.9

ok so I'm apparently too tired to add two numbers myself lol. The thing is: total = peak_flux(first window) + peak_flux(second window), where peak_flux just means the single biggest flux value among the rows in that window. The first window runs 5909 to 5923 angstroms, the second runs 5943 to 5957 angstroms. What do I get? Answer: 98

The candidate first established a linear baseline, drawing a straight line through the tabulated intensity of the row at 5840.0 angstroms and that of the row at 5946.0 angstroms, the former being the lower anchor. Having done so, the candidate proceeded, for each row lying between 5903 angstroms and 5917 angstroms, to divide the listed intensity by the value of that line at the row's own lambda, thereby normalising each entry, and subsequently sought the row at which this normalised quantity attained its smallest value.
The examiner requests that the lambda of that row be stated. 5912.0 angstroms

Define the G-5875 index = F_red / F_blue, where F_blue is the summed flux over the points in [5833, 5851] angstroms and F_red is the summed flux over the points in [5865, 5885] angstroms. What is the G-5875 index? 1.1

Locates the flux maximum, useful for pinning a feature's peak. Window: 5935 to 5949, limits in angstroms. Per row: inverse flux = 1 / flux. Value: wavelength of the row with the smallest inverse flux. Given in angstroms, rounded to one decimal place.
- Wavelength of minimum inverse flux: 5944.0 angstroms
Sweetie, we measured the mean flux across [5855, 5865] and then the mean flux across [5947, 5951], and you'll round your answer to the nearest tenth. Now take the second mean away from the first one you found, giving -1.0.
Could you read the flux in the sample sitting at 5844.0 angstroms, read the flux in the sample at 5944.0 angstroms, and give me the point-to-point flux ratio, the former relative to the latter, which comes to 0.99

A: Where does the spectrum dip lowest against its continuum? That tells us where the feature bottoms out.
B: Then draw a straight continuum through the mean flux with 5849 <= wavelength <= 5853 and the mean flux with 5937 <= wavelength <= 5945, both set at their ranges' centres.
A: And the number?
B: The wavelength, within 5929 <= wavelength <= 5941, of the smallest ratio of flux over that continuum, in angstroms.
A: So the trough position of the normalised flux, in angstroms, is 5936.0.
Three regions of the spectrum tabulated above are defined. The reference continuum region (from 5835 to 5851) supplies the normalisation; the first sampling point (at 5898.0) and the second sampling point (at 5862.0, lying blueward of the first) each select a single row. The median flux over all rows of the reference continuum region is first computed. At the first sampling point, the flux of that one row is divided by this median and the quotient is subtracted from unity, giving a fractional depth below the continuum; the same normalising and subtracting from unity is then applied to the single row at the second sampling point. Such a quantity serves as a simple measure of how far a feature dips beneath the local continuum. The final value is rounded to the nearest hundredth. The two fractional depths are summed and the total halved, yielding 0.13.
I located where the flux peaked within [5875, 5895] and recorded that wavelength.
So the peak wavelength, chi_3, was 5878.0 angstroms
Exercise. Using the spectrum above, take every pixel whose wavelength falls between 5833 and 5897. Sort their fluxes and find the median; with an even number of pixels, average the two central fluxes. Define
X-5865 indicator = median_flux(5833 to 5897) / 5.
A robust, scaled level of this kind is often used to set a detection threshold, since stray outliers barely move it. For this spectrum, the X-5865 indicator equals 8.6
